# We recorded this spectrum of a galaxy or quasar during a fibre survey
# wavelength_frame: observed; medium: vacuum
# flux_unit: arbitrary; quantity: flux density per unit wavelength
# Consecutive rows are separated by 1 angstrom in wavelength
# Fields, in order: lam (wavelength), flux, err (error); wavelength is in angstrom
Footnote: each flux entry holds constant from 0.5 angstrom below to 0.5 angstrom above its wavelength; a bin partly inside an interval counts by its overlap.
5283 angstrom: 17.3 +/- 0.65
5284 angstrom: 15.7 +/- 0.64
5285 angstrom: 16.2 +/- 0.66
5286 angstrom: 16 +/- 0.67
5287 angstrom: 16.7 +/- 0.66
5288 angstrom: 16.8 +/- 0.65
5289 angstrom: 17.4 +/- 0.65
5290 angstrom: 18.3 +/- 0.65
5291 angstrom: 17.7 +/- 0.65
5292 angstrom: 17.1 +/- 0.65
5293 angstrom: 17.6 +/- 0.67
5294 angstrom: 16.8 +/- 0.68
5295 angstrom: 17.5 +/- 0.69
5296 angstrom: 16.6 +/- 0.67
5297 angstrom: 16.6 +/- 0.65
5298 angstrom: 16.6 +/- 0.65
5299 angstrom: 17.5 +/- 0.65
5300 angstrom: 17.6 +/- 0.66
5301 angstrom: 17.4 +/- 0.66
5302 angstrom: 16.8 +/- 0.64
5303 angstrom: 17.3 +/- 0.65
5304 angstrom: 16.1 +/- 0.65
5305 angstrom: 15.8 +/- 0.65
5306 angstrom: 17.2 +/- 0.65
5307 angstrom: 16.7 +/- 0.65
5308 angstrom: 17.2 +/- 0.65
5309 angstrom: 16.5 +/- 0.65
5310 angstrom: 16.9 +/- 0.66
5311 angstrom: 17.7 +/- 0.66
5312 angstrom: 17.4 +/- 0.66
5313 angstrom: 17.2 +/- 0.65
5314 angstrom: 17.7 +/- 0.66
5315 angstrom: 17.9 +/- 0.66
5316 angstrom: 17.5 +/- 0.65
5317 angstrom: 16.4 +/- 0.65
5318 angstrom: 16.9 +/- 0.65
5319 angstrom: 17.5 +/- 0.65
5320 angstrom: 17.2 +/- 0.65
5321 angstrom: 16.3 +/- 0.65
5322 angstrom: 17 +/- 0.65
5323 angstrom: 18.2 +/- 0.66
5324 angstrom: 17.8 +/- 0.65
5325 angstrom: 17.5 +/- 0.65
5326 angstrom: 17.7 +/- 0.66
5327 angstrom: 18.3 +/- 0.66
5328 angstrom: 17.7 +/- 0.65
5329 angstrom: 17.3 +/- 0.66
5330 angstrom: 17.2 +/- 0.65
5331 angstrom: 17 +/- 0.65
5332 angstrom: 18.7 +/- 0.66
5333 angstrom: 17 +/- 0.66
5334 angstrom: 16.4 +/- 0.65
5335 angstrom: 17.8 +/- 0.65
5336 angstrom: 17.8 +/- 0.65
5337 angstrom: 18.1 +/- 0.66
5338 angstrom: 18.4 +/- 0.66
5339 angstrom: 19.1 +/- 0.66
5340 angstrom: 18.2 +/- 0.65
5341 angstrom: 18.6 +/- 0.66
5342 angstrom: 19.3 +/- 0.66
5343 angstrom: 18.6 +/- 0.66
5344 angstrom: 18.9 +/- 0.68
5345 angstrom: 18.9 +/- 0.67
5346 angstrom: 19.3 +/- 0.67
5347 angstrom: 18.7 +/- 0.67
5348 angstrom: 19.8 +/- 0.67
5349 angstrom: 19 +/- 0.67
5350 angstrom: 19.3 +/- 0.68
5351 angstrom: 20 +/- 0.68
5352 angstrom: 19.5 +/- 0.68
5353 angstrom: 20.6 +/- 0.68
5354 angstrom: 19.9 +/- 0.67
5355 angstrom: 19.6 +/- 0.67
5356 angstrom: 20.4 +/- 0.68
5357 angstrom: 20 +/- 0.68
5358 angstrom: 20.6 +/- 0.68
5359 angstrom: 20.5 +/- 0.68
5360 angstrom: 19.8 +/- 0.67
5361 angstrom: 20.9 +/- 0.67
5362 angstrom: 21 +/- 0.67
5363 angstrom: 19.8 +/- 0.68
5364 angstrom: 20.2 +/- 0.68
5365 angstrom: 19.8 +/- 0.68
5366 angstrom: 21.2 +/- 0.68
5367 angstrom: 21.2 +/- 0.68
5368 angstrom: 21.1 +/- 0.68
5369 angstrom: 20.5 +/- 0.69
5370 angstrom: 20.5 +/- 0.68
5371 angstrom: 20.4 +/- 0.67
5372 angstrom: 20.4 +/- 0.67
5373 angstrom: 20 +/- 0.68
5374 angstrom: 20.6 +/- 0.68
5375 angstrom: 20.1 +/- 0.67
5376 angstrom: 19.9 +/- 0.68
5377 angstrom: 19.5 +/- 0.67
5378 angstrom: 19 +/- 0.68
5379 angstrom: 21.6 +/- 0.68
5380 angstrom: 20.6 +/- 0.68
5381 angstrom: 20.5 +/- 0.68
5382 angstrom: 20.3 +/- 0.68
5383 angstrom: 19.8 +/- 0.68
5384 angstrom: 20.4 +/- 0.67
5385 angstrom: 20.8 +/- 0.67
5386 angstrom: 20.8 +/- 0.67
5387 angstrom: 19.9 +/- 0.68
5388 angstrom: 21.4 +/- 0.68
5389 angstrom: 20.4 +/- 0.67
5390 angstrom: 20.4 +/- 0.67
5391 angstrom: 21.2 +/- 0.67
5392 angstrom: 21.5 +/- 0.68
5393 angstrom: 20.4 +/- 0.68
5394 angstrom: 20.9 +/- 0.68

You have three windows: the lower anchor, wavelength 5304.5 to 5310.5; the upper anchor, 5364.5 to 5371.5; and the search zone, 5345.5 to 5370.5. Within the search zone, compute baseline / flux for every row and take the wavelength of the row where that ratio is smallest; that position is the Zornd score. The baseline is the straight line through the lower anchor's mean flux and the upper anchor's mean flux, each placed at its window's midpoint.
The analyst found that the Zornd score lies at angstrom 5353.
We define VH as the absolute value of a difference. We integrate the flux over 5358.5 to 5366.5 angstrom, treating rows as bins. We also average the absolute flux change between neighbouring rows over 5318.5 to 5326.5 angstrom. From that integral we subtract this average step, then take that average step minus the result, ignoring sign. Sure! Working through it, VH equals 162.1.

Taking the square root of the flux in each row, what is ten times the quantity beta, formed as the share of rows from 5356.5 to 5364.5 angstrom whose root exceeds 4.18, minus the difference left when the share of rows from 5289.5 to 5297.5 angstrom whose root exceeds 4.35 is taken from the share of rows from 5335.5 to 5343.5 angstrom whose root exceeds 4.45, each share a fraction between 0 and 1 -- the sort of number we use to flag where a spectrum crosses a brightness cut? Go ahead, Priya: 10.0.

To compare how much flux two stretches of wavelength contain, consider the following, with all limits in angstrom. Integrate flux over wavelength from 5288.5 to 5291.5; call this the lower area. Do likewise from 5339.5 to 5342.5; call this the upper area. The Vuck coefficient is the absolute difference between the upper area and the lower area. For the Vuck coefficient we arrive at 2.70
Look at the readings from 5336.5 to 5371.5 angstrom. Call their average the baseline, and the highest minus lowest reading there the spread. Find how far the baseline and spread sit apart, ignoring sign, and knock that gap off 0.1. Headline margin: -16.6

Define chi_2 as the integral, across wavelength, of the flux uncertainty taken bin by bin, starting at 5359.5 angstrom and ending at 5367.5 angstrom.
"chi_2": 5.4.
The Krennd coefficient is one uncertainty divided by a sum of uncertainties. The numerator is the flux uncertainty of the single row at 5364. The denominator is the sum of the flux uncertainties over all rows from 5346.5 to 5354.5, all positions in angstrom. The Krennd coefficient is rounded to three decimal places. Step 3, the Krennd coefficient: 0.126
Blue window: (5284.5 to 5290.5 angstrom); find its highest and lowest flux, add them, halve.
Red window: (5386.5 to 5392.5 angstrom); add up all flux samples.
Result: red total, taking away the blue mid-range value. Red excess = 108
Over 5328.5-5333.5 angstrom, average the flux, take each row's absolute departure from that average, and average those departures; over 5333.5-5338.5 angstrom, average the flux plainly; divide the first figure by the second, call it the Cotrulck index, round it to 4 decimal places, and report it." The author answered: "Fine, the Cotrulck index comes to 0.0285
